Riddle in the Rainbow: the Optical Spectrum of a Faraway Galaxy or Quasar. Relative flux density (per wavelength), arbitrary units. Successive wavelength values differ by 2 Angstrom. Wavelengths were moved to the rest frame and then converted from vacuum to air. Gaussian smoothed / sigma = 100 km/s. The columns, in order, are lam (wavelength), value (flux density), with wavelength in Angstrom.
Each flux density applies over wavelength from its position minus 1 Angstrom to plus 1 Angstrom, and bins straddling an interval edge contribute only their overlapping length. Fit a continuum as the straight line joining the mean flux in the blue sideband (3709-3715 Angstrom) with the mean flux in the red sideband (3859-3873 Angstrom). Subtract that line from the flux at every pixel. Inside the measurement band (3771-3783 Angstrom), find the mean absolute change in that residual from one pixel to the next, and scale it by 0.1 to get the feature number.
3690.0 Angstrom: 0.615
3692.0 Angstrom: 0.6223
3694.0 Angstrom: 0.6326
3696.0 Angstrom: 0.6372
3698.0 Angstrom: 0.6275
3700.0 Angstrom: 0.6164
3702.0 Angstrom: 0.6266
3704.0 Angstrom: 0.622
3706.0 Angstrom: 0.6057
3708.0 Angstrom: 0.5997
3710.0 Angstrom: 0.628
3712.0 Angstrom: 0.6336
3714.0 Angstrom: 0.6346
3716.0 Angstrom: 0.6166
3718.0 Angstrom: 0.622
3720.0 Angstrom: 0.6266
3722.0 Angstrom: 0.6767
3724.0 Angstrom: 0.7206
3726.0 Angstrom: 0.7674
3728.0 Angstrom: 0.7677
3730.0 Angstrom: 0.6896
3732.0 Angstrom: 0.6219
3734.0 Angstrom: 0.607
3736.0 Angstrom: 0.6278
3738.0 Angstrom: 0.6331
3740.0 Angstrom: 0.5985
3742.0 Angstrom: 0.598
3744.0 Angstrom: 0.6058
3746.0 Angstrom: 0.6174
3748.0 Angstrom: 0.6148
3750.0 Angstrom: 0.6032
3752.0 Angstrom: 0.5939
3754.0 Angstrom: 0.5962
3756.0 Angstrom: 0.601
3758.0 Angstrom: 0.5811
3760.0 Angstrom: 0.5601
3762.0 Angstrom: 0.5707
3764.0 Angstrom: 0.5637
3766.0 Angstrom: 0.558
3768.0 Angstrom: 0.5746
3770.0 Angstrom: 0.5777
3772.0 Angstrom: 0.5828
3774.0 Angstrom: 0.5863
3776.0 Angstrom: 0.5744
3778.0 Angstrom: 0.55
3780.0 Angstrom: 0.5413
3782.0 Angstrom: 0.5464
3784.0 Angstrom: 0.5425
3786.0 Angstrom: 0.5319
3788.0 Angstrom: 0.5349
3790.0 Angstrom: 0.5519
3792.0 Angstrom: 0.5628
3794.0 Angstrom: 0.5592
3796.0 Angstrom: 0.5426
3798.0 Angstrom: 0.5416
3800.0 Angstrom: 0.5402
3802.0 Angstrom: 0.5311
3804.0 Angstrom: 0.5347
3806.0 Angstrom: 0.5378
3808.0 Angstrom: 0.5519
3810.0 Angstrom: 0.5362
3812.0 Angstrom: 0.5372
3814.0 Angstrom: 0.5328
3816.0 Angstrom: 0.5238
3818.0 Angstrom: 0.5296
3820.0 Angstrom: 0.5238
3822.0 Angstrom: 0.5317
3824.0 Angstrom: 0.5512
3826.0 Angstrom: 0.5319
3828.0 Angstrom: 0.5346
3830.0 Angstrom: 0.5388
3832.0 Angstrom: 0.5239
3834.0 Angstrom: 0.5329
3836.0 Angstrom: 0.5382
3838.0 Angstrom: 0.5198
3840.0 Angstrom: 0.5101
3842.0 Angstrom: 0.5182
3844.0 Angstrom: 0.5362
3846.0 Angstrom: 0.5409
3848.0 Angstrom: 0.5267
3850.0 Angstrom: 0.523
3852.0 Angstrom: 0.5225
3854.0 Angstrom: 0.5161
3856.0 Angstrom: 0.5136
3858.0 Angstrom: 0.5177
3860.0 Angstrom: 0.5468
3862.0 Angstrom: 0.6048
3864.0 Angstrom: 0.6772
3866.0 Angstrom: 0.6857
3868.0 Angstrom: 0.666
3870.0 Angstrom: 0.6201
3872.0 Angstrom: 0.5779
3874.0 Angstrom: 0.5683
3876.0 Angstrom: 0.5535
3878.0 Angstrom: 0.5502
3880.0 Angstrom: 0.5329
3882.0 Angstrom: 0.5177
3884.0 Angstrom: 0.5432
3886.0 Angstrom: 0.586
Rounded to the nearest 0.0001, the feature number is 0.0011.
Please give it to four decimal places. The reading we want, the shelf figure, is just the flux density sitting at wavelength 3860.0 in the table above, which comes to 0.5468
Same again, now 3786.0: 0.5319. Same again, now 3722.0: 0.6767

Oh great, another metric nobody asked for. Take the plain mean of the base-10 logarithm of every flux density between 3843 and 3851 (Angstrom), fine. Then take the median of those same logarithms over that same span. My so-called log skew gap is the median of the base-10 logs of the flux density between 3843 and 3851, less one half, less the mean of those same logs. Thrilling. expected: -0.500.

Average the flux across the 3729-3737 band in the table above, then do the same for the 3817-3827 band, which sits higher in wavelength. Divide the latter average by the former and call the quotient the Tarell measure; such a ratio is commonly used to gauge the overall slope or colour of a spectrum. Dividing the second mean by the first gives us 0.84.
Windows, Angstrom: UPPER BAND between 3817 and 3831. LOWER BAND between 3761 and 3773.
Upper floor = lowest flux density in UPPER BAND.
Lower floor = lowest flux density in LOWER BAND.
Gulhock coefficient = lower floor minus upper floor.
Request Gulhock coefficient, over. 0.03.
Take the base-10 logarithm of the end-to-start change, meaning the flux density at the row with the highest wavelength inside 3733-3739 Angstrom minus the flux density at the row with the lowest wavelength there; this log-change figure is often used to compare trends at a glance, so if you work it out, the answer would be -1.6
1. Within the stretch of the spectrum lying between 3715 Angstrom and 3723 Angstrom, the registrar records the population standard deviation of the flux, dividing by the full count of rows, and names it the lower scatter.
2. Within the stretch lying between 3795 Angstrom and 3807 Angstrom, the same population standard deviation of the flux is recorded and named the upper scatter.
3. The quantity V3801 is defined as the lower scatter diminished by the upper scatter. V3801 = 0.020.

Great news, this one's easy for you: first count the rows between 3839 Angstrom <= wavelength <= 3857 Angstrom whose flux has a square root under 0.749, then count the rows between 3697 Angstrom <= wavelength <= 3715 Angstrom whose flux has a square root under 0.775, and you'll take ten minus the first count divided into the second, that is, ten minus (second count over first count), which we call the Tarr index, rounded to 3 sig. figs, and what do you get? 9.89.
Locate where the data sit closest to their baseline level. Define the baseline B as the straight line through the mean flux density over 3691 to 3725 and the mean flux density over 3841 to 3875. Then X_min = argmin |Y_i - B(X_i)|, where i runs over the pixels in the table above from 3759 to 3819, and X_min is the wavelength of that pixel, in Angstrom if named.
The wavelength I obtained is 3774.0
